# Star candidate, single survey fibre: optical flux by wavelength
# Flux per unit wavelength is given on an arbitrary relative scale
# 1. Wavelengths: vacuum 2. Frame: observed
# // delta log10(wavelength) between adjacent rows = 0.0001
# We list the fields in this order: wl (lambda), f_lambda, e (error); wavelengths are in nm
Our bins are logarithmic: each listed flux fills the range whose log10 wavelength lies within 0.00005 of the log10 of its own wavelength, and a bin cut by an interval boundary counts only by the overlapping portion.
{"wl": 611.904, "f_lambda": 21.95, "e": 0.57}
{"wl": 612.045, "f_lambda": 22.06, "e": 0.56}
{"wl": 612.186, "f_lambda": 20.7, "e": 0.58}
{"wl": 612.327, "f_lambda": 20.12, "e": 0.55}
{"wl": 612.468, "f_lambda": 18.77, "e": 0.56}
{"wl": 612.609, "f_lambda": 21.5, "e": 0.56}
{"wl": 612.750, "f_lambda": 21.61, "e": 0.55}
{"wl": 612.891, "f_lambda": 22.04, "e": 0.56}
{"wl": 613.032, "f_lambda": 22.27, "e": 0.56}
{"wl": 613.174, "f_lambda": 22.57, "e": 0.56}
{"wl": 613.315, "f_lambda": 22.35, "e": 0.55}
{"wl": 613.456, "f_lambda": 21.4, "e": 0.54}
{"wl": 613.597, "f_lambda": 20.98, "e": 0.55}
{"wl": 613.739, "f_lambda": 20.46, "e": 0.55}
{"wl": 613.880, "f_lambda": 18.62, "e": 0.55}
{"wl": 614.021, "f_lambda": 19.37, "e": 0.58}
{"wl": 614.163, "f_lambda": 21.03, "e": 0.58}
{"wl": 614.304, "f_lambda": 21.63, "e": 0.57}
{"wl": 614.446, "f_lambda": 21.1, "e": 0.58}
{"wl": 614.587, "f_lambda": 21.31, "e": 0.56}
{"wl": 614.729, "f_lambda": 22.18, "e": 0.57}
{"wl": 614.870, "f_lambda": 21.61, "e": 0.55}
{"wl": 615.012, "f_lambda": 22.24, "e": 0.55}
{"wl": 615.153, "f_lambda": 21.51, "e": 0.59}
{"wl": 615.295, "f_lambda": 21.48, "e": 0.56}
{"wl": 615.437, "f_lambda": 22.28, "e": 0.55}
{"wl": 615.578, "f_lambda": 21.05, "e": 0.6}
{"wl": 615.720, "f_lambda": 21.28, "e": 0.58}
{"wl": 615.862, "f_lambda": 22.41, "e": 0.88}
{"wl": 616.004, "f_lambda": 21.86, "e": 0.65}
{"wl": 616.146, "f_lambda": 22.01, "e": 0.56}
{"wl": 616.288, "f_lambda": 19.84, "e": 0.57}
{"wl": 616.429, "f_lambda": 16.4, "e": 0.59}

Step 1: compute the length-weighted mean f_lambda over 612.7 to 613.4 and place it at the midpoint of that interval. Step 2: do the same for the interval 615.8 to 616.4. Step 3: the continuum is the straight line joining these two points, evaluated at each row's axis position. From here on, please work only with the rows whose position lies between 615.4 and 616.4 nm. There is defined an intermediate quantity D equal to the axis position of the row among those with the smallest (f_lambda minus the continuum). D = 616.288 nm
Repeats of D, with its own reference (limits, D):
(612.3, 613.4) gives 612.468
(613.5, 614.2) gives 613.880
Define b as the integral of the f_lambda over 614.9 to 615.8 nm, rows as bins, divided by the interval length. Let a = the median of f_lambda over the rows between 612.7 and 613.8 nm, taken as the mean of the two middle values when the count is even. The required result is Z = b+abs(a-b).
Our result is 21.8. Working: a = 21.8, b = 21.6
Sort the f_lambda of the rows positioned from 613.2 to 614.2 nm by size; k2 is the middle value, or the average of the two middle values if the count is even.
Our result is 21.0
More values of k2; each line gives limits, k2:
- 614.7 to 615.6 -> 21.6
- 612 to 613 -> 21.5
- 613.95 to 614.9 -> 21.3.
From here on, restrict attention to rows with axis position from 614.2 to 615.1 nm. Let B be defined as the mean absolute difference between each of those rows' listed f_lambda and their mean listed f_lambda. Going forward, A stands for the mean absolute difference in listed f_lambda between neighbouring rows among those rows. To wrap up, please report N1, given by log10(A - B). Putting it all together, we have -0.68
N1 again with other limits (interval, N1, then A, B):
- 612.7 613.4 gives -1.69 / 0.3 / 0.27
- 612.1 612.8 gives -0.50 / 1.2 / 0.88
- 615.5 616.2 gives -1.16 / 0.5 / 0.45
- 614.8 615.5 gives -0.70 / 0.5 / 0.35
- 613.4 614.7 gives -1.46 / 0.8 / 0.78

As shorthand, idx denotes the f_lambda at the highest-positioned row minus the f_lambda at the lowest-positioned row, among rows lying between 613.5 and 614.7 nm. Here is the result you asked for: 0.33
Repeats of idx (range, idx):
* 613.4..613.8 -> -0.94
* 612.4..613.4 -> 3.58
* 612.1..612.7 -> 0.80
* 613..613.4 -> 0.08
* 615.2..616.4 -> -1.64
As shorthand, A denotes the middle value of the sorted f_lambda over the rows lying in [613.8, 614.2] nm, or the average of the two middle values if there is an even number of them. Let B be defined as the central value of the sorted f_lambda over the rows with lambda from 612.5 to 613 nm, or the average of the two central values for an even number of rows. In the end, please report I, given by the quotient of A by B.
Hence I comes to 0.90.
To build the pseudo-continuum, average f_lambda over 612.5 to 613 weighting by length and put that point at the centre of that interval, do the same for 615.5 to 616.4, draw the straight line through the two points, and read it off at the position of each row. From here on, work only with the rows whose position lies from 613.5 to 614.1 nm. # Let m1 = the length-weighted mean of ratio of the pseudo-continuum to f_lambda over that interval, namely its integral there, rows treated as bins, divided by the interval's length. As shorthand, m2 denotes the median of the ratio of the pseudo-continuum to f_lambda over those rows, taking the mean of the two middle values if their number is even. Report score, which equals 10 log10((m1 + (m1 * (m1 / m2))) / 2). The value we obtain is 0.32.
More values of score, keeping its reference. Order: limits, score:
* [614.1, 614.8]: -0.02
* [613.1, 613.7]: -0.05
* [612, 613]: 0.19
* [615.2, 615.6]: -0.10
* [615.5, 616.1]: -0.10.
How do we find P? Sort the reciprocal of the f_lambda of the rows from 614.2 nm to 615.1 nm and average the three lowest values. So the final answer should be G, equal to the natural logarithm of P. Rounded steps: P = 0.0454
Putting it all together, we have -3.09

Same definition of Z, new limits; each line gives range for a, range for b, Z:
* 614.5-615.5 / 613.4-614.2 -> 21.6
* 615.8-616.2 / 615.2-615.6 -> 22.0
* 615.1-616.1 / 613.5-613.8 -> 21.5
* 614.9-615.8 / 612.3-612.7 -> 21.5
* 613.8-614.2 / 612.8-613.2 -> 25.0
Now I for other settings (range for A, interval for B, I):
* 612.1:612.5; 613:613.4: 0.90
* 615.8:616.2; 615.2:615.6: 1.02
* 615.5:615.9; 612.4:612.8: 0.99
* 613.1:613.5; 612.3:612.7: 1.11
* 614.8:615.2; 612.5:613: 1.00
